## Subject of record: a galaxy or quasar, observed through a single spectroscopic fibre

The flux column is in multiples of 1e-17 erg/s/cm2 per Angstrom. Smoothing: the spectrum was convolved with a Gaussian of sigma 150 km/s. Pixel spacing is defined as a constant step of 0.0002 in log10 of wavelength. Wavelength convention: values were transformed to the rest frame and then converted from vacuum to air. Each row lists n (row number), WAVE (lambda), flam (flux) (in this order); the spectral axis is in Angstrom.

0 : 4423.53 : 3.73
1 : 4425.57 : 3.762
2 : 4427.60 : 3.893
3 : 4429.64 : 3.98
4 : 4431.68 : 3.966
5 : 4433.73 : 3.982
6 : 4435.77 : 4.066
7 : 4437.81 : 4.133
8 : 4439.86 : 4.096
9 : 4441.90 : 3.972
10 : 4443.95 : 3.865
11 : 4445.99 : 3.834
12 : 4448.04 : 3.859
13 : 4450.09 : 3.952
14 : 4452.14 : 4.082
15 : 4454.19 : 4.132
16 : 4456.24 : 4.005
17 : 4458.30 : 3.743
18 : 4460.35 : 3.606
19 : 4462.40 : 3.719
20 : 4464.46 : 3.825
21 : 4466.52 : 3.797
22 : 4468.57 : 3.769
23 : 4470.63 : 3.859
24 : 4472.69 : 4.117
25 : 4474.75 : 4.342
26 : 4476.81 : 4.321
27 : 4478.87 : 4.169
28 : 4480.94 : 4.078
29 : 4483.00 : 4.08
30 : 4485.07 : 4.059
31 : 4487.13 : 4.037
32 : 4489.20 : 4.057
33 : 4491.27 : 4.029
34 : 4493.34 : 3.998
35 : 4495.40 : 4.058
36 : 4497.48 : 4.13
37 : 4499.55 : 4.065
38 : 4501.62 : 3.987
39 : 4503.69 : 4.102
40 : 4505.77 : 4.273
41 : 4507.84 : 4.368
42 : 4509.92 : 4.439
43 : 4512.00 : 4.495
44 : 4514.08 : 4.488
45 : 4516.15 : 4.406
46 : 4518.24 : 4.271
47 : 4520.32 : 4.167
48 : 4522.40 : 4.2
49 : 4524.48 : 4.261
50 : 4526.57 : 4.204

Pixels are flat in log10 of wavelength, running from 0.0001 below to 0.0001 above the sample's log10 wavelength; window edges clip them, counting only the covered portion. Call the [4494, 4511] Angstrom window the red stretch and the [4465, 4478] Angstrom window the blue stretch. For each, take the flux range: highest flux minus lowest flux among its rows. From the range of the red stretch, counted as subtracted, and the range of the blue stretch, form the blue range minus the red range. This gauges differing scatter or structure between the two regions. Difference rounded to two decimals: 0.12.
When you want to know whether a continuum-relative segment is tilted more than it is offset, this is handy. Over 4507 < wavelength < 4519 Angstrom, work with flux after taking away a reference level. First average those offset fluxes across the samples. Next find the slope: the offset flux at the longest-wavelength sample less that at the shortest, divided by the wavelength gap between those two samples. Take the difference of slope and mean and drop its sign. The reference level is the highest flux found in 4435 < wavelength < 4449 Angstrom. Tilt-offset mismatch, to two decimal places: 0.29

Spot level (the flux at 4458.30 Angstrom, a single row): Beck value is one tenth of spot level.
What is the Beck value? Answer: 0.374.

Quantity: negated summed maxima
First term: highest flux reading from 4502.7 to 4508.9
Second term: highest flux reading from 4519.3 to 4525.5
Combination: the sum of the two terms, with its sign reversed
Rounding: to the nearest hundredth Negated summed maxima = -8.63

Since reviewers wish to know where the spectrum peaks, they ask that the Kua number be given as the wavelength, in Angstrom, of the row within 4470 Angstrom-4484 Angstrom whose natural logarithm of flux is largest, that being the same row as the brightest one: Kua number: 4474.75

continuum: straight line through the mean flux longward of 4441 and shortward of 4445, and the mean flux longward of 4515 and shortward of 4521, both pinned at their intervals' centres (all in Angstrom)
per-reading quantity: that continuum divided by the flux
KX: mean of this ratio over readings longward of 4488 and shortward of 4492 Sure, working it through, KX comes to 1.03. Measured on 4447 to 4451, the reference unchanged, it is 1.01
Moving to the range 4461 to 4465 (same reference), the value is 1.07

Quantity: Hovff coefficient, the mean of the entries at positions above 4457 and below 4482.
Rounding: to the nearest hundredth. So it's 3.95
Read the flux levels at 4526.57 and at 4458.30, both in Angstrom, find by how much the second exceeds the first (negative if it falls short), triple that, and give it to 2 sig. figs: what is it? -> -1.4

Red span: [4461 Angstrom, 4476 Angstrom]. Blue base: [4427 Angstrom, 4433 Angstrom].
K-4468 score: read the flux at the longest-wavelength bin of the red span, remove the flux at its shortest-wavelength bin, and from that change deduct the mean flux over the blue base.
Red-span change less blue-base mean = -3.32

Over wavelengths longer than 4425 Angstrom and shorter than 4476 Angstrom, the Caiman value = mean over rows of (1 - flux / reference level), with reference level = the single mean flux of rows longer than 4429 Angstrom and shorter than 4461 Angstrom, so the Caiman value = 0.005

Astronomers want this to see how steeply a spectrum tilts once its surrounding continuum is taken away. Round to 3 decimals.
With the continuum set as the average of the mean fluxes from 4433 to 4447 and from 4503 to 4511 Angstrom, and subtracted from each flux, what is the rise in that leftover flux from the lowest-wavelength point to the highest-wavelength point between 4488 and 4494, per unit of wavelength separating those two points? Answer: -0.014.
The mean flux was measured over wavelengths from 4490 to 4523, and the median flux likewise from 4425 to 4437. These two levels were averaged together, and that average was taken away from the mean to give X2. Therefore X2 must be 0.12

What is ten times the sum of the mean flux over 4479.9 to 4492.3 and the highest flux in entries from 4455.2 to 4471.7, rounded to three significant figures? 80.6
